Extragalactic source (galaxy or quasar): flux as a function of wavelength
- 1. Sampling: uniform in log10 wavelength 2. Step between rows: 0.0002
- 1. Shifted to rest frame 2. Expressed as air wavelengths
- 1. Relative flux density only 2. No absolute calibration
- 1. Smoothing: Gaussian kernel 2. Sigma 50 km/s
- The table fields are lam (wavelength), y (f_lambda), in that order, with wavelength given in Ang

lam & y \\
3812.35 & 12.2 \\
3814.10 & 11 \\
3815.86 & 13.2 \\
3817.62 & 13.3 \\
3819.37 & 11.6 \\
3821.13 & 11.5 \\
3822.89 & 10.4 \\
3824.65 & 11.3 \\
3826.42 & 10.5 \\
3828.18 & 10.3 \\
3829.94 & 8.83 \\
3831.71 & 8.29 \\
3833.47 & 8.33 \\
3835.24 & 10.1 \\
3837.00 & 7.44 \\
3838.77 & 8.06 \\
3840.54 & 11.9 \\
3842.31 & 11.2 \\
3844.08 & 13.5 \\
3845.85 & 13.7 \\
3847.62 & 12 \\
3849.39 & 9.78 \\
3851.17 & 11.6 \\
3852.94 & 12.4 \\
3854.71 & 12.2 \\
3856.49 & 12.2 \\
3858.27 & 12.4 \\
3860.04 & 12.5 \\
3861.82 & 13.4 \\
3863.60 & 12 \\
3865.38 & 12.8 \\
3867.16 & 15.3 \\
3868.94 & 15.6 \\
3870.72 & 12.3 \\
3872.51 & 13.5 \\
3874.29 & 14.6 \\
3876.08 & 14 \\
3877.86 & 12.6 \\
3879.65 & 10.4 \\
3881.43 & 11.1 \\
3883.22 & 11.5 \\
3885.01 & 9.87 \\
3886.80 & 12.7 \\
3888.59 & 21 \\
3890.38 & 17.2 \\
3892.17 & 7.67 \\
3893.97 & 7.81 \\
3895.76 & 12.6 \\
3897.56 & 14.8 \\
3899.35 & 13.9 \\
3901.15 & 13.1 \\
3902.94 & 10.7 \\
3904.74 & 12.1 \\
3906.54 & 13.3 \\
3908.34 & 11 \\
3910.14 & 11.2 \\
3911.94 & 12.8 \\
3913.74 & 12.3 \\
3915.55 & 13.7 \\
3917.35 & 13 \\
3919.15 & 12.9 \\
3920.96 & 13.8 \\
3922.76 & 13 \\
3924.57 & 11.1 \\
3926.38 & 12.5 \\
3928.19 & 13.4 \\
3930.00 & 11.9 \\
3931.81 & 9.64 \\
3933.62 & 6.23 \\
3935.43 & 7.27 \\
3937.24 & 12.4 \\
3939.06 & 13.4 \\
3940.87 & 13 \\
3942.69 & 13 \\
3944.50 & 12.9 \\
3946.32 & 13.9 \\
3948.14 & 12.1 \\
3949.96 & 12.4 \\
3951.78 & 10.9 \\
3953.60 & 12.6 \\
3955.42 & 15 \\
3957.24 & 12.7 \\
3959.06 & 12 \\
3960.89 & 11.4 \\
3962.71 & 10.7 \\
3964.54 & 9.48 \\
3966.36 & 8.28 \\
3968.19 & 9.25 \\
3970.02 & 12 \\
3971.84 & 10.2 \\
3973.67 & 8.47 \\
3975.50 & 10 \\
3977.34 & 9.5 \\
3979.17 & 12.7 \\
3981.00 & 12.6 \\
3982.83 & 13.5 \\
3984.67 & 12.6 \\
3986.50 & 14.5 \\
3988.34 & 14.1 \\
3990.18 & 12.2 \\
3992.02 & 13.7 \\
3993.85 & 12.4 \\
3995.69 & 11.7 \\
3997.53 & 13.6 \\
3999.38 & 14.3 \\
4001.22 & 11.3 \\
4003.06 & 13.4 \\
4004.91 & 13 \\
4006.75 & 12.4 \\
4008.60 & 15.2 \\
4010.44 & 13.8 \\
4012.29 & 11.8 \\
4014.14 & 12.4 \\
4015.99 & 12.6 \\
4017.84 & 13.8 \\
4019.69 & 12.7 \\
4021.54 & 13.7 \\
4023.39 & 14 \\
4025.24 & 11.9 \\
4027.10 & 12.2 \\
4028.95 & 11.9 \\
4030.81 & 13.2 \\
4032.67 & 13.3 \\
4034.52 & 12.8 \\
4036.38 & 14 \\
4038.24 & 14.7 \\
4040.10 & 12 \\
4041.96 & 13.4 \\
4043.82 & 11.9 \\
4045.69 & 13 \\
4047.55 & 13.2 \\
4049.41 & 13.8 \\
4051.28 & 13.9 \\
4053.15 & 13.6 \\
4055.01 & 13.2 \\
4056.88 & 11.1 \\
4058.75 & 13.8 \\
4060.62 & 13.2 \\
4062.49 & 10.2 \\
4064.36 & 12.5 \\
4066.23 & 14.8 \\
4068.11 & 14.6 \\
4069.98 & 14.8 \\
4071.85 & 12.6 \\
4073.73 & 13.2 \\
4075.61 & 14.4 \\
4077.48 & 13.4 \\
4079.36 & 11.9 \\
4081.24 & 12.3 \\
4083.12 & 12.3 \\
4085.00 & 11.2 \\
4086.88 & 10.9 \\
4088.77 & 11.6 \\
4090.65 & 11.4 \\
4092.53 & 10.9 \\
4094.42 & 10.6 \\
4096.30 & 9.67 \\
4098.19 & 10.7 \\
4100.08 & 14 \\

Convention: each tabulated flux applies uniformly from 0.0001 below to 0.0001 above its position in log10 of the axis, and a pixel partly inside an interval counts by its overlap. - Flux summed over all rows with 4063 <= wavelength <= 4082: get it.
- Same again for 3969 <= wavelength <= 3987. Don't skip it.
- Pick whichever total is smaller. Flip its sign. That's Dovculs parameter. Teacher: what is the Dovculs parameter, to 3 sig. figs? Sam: -116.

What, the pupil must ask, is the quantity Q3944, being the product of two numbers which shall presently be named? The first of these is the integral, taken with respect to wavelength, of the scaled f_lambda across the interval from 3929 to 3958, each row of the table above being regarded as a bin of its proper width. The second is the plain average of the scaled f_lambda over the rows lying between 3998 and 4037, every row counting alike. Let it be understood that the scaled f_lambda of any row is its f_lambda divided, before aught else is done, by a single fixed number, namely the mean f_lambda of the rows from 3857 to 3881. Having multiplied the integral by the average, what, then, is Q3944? 26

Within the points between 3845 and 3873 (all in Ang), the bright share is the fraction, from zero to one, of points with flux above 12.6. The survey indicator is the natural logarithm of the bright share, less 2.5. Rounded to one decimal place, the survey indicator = -3.5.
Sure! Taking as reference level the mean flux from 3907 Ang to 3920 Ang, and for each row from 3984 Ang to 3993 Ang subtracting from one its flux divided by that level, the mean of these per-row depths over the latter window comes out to -0.08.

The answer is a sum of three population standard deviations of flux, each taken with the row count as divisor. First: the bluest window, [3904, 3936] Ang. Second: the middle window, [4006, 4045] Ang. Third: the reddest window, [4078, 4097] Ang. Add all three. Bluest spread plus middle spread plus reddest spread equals 3.8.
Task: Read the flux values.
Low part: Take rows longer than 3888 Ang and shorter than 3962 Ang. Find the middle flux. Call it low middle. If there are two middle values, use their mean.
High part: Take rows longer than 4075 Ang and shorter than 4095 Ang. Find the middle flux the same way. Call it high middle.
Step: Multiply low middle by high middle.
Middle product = 146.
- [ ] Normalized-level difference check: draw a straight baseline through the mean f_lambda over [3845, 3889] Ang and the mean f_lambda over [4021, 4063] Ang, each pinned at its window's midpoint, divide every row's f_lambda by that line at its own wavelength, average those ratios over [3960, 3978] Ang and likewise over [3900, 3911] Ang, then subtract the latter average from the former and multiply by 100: -16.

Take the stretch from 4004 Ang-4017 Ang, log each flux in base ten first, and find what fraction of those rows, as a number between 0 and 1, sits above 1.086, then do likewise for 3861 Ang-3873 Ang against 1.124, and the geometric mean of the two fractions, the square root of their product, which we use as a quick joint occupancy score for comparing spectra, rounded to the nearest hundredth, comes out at 0.70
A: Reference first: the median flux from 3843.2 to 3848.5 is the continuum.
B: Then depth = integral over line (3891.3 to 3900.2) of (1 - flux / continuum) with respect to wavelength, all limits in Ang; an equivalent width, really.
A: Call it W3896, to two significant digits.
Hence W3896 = 1.4 Ang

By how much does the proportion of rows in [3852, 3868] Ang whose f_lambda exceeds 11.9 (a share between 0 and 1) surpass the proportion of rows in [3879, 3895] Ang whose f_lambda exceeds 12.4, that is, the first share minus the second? 0.67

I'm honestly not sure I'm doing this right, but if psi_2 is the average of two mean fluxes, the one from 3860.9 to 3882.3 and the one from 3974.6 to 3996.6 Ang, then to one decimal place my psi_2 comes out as 12.8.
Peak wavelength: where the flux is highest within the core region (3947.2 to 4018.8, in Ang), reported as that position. 4008.60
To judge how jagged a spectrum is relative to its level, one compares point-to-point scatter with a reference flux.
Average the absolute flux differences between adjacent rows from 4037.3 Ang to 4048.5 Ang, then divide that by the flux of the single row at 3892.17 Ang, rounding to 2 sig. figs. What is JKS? 0.18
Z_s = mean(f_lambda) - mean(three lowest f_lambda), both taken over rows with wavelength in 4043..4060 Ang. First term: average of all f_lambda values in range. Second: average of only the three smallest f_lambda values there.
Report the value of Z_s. 1.1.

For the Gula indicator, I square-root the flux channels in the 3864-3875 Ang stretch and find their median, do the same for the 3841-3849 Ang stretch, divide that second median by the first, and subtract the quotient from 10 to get 9.05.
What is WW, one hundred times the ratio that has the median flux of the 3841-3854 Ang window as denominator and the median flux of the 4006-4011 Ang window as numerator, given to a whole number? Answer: 115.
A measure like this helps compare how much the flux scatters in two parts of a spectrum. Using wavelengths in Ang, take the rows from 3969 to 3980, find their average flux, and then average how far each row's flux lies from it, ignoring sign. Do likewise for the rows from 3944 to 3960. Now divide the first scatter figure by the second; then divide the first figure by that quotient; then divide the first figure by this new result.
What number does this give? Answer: 1.5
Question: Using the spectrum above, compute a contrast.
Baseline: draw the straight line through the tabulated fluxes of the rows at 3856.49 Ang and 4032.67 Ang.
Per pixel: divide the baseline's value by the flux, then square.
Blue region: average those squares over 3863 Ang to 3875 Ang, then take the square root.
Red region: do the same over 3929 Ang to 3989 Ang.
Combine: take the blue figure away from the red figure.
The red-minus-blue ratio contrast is 0.28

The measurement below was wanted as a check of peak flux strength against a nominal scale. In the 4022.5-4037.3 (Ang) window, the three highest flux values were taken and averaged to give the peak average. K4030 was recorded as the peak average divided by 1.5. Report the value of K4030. 9.18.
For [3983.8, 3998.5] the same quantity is 9.40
